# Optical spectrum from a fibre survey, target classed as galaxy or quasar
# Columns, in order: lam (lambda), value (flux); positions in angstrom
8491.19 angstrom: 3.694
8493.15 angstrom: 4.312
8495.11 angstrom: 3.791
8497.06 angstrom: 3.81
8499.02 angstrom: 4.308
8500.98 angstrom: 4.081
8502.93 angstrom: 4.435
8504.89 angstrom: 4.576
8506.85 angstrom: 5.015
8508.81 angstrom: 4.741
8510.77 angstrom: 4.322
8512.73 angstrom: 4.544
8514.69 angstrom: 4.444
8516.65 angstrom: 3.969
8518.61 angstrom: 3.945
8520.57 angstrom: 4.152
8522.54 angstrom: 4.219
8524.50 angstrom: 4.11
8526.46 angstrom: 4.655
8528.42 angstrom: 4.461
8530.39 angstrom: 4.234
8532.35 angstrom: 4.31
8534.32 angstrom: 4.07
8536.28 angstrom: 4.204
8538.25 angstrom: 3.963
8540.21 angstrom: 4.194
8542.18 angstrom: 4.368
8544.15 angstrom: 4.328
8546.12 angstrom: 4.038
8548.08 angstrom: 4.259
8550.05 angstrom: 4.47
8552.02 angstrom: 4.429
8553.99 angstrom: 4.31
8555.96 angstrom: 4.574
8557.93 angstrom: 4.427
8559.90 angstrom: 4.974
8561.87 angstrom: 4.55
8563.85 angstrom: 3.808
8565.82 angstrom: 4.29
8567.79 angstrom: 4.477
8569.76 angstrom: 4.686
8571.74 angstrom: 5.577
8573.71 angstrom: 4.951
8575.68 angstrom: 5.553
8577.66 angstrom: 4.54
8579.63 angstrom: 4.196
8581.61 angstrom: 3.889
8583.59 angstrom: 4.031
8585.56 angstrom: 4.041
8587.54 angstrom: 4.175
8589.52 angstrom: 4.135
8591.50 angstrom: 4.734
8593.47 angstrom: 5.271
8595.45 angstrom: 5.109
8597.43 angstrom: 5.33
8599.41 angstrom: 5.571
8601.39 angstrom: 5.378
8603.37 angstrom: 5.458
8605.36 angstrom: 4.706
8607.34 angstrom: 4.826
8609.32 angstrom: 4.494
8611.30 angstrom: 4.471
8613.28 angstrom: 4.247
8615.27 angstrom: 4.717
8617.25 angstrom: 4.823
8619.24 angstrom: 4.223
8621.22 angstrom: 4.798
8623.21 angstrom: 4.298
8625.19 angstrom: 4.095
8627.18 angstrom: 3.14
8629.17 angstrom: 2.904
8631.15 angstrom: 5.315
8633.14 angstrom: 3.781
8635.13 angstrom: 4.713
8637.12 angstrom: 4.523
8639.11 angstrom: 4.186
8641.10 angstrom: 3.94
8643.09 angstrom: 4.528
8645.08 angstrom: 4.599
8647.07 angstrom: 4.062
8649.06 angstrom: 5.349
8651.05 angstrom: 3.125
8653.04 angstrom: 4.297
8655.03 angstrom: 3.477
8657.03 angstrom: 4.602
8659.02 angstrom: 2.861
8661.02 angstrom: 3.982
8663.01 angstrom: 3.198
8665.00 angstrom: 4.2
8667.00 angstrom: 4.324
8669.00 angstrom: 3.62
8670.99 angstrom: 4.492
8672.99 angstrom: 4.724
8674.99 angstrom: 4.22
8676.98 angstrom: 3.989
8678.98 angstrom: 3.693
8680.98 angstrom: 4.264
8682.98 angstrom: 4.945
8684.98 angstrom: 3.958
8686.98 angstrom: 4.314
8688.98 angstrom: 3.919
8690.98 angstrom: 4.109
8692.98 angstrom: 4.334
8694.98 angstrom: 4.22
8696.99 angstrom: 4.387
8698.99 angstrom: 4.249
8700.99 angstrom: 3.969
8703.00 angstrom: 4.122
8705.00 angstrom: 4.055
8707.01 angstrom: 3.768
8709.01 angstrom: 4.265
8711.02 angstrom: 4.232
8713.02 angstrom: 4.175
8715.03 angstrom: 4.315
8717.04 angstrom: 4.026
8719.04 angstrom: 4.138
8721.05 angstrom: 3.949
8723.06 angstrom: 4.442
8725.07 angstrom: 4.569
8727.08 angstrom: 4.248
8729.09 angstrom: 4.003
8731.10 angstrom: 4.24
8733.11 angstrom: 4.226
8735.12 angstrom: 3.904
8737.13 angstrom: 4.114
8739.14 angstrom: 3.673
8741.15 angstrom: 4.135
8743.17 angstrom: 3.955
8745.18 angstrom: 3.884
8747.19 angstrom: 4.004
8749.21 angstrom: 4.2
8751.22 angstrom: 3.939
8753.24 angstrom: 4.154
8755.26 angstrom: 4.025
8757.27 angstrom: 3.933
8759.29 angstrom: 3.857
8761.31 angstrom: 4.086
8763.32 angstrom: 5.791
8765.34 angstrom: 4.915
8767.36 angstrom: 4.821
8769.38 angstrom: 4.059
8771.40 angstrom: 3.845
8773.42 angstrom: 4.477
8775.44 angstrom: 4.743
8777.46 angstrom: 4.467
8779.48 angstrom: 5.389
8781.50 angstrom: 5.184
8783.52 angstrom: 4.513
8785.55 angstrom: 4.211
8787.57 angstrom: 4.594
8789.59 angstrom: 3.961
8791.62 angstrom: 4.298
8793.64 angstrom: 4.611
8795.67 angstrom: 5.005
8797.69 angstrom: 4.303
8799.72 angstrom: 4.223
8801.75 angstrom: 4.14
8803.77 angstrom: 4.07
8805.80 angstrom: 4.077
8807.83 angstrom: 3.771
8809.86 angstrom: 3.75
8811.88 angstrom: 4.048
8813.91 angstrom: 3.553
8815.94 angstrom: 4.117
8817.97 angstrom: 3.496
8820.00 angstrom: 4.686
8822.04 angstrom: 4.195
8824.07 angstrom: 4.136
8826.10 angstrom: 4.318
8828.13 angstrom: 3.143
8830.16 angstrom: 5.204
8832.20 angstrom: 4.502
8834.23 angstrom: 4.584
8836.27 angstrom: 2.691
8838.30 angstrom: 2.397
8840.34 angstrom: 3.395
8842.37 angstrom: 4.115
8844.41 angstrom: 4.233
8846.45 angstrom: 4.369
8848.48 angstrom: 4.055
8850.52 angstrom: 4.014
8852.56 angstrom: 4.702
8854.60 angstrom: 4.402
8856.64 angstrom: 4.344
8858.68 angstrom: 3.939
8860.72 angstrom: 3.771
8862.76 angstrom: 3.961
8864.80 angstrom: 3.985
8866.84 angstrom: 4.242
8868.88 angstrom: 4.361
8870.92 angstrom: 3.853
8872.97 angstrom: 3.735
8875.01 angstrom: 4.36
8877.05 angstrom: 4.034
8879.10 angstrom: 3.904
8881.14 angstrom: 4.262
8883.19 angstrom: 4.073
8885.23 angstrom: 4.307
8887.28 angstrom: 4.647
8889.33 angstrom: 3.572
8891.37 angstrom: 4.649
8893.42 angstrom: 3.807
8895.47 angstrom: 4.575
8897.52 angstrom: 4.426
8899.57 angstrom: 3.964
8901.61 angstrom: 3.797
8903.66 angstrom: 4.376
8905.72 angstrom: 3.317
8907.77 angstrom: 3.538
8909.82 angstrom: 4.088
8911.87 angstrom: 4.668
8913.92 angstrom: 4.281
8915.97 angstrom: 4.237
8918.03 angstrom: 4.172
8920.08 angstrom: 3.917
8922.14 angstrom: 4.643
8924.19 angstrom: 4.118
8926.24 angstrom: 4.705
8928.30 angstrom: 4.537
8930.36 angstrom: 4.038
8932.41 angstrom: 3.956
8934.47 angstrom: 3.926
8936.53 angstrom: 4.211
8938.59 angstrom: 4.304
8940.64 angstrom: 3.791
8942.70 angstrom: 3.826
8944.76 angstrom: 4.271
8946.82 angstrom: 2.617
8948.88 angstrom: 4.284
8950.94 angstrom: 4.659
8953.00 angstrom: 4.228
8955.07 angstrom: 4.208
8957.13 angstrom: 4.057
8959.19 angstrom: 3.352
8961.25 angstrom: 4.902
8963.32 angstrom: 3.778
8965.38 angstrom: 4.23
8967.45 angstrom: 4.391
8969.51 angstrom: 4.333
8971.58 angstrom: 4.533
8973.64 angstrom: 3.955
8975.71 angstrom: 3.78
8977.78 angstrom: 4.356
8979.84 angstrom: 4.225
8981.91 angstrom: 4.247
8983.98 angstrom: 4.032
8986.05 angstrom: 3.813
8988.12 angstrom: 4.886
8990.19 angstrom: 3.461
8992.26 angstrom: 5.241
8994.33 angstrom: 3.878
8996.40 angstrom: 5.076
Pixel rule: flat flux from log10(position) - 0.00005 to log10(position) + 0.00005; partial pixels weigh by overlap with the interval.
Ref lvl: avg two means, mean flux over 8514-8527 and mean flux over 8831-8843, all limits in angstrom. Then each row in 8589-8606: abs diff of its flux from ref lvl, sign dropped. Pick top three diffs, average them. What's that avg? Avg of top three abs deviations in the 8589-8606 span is 1.6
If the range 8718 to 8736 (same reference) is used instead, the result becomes 0.5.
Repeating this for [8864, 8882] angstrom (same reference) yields 0.4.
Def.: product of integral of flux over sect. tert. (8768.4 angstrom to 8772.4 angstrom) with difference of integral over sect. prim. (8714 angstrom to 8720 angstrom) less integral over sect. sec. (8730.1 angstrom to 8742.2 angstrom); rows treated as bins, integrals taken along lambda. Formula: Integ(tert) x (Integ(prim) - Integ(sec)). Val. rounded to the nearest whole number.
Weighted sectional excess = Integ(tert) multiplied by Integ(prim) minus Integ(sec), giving -380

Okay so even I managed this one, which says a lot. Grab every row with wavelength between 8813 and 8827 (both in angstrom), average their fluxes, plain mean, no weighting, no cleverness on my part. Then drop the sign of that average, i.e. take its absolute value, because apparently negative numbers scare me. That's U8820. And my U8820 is 4.07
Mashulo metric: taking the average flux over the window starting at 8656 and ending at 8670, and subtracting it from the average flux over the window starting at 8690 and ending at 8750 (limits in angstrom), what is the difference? 0.30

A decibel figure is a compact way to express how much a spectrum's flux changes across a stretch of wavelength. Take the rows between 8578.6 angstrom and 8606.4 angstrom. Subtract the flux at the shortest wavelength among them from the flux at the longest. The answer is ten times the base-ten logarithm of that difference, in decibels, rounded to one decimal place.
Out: -2.9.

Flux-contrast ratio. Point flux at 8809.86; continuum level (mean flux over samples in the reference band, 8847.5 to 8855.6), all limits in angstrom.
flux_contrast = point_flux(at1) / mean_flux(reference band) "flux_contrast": 0.87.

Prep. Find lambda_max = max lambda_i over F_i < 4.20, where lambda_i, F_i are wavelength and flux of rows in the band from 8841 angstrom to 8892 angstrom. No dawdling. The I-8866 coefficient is 8889.33 angstrom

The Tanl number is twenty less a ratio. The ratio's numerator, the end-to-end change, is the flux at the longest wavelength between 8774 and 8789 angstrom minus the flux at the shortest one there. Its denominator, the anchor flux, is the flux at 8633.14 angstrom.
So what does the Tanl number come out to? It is 20.0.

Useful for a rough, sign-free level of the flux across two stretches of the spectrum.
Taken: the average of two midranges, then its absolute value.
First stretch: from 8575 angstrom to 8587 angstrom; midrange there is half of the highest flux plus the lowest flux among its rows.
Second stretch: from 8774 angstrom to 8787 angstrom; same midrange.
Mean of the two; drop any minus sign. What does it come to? 4.76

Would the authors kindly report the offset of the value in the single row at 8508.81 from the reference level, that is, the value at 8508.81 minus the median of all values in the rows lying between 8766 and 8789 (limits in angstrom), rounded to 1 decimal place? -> 0.2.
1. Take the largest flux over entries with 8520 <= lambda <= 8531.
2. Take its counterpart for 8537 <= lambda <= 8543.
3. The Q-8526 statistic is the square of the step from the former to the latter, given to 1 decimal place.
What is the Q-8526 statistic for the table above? 0.1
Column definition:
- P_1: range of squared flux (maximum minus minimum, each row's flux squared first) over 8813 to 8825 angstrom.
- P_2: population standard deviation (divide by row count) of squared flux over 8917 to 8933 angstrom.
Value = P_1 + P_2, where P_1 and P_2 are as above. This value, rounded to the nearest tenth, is 12.3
